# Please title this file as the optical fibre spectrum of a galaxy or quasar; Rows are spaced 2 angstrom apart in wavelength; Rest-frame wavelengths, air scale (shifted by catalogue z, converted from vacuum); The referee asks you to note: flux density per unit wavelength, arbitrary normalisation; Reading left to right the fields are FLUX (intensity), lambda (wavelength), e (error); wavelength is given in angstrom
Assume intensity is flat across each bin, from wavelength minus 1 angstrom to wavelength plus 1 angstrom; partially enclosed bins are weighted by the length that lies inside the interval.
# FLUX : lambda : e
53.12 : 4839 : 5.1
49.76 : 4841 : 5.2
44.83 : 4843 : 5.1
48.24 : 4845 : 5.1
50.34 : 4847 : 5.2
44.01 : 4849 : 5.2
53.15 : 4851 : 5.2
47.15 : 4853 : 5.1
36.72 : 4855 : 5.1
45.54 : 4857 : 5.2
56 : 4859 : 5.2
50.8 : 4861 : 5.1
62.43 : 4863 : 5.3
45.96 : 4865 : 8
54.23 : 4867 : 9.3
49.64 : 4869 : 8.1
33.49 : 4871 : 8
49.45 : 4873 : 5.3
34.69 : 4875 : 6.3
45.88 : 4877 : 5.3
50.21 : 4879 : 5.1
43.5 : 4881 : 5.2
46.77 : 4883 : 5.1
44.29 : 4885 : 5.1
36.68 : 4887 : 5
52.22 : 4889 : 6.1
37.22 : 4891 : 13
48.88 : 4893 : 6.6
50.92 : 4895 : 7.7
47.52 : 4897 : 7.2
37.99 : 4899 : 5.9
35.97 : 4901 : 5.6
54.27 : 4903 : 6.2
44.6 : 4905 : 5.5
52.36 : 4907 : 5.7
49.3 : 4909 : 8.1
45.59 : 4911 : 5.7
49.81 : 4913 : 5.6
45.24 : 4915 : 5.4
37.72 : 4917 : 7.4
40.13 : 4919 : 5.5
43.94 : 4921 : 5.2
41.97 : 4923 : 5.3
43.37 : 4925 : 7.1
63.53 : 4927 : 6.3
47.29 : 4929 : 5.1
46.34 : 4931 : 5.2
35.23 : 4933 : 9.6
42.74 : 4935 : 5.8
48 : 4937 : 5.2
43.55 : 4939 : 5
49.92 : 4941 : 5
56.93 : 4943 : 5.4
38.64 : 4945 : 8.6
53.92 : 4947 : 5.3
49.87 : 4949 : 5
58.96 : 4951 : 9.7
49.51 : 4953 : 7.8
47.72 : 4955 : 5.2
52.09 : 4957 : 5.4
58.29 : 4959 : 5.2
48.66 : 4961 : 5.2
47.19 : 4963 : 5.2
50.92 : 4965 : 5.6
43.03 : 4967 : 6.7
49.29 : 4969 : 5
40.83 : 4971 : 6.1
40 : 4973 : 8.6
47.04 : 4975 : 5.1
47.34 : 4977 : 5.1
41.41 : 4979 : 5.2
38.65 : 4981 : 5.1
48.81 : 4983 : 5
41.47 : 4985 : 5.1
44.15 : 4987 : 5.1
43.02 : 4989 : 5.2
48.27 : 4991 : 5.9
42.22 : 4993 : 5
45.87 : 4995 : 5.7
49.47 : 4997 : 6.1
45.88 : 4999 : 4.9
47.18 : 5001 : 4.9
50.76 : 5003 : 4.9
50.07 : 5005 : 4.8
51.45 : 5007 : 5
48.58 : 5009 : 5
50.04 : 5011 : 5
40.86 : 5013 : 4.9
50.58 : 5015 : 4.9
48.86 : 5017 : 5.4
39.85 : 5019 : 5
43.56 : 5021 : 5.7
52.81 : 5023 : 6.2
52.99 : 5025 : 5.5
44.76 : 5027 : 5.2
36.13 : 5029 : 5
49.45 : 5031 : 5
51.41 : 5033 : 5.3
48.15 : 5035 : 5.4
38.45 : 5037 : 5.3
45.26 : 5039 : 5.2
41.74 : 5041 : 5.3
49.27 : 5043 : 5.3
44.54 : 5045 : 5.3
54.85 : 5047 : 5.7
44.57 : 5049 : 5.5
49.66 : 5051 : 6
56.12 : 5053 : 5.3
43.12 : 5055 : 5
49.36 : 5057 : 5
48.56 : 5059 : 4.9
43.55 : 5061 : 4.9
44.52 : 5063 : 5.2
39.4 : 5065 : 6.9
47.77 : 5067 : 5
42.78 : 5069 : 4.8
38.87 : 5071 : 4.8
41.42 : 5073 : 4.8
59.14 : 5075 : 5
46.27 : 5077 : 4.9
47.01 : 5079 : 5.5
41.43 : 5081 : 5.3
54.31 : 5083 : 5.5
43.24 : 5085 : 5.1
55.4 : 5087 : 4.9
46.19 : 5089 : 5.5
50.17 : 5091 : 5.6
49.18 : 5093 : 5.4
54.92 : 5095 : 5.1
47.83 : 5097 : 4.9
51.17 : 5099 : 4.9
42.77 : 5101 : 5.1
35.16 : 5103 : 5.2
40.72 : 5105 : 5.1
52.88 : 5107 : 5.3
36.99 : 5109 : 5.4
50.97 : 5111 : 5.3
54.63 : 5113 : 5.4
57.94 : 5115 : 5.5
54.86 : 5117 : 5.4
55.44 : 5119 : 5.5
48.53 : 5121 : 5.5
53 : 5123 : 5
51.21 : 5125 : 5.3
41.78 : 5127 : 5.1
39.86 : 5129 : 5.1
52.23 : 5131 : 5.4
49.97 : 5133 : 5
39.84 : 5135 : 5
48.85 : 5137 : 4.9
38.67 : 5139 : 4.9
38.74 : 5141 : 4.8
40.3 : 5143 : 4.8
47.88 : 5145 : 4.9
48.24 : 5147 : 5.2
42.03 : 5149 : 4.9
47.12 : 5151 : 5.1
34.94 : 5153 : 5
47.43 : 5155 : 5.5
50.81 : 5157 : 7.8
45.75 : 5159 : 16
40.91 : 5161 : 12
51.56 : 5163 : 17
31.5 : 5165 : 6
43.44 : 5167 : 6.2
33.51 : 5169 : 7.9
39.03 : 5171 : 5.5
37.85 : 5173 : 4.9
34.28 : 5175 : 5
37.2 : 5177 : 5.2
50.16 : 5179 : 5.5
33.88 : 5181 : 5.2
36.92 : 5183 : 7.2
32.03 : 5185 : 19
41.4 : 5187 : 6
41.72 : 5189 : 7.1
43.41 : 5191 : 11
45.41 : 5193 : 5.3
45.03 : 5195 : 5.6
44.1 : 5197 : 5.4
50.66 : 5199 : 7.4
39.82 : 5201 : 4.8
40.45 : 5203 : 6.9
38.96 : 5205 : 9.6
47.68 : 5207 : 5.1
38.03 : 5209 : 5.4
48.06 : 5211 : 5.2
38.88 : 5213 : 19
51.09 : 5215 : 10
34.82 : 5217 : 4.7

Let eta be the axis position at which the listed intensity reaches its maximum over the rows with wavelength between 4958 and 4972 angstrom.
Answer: 4959 angstrom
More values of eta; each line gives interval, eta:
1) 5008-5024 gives 5023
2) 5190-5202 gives 5199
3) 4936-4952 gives 4951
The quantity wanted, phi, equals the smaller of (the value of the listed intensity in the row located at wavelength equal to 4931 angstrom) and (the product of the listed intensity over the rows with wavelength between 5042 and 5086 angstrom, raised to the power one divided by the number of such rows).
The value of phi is 46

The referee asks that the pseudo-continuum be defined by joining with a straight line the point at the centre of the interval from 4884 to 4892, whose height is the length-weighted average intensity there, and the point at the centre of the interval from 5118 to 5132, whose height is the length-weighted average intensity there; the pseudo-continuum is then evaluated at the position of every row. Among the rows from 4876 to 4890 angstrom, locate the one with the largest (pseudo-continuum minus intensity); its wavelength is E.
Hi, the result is 4887 angstrom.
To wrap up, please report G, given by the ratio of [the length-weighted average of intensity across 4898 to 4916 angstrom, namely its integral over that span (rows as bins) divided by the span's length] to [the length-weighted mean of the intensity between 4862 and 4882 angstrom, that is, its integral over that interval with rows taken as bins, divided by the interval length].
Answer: 0.98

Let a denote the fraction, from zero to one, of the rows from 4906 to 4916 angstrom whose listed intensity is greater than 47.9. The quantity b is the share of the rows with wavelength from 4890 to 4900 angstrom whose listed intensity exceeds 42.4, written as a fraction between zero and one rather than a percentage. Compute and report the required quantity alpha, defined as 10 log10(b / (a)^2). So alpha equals 2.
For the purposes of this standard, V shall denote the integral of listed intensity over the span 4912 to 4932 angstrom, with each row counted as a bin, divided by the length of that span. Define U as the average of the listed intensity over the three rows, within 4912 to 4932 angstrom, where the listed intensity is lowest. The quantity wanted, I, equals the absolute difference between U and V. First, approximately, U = 39.9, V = 45.9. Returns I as 6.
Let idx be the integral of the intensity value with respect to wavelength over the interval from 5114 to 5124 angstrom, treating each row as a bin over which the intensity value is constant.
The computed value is 540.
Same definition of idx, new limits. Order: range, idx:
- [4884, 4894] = 439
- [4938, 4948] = 486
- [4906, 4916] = 485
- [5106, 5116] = 507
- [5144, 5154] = 440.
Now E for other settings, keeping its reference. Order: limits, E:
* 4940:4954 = 4945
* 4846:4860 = 4855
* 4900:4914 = 4901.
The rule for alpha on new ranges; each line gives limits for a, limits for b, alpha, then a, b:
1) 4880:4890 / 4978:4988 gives 10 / 0.20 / 0.40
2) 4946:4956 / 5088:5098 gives 2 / 0.80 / 1.00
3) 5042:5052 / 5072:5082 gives 2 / 0.60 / 0.60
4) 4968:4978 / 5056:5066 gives 13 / 0.20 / 0.80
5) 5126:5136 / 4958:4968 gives 8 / 0.40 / 1.00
